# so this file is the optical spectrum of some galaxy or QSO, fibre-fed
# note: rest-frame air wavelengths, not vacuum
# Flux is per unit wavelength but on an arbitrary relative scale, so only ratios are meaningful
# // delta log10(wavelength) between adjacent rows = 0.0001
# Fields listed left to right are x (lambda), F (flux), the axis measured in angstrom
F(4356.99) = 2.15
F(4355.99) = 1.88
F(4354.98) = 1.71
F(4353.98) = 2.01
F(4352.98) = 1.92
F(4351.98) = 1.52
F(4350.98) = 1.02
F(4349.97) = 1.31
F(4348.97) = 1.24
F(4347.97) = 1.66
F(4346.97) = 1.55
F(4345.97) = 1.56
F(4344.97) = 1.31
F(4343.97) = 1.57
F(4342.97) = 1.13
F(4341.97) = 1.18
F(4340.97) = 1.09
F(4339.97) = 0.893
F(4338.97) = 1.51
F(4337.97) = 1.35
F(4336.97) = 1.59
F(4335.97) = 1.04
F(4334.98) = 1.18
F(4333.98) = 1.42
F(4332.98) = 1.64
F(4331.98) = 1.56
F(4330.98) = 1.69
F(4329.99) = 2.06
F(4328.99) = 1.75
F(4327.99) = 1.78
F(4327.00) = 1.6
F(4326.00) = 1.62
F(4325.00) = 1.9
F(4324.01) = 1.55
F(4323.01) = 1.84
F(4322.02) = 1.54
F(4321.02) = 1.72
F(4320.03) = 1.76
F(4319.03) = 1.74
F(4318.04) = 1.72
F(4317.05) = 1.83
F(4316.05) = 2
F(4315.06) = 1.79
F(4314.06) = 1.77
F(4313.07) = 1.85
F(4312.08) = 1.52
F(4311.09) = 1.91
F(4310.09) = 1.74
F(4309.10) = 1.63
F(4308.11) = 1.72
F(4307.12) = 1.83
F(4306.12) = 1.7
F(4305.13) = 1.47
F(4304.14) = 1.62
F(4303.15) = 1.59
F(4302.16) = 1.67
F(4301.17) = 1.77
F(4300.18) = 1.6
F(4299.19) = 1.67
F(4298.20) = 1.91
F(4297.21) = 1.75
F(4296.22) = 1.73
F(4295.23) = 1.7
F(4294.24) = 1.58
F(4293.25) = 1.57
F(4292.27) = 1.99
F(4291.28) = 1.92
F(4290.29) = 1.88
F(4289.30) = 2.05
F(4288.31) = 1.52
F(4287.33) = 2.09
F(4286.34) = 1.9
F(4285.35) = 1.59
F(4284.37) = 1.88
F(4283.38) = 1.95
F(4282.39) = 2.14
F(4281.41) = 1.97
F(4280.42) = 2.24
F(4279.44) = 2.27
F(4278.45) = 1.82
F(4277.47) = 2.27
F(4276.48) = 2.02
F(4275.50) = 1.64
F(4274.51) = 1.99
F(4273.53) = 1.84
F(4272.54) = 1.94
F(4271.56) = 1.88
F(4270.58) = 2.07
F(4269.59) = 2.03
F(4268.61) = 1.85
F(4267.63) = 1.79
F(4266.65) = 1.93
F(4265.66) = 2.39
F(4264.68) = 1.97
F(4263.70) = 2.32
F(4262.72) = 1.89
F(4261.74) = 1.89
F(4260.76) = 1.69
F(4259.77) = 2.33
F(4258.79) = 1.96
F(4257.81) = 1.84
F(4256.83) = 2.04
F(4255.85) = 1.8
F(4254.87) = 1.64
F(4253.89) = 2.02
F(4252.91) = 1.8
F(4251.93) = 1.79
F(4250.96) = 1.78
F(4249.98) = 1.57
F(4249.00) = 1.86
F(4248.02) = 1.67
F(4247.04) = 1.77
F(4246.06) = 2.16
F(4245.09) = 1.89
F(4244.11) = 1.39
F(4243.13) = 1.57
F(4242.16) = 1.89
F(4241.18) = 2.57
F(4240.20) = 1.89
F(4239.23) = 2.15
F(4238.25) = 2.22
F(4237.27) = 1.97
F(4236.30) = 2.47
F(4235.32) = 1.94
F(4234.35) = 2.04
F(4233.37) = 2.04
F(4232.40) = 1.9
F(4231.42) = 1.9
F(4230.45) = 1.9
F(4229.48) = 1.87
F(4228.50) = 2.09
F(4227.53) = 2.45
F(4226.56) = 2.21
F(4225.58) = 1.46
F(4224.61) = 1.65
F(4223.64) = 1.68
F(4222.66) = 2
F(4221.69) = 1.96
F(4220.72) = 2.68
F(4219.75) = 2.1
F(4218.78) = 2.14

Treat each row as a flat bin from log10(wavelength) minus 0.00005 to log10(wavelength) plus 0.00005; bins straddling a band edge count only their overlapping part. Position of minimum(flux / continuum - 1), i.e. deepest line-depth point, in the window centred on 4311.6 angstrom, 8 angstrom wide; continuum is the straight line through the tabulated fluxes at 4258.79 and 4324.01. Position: 4312.08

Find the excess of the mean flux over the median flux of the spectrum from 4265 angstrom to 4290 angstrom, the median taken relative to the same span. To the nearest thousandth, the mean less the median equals 0.012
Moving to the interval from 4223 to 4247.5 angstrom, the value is 0.063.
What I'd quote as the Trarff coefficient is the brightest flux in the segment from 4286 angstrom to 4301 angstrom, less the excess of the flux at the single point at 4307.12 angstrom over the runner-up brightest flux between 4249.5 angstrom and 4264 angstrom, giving 2.6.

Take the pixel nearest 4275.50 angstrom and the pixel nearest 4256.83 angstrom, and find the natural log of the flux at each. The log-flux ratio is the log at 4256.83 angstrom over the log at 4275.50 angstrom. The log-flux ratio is 1.4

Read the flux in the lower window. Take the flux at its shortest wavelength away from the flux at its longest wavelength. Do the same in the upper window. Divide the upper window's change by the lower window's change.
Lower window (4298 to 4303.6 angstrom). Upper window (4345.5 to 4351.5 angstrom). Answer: 1.7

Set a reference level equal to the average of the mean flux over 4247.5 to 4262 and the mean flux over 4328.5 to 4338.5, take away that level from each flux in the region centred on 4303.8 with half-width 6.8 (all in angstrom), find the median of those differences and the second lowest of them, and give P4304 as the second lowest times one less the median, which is -0.10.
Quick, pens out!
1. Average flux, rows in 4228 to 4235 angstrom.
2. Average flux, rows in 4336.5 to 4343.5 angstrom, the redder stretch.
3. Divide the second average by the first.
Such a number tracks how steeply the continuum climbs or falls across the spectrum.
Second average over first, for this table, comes 0.64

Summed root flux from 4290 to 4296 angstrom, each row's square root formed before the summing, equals 7.98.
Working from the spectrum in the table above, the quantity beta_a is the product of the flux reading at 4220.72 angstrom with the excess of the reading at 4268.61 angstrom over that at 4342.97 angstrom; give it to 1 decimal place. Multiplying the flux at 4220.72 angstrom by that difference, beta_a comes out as 1.9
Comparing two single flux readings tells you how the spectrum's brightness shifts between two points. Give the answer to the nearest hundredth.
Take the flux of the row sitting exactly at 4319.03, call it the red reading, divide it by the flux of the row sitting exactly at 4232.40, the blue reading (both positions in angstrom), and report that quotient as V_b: 0.92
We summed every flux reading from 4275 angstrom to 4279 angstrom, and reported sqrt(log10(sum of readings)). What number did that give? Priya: 0.94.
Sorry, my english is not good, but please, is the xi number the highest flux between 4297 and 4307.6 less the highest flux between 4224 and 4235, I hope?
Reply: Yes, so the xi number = -0.54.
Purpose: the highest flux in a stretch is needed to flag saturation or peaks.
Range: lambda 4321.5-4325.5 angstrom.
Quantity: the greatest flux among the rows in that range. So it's 1.9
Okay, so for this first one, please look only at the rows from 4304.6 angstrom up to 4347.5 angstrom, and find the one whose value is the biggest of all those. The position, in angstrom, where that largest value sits 4329.99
